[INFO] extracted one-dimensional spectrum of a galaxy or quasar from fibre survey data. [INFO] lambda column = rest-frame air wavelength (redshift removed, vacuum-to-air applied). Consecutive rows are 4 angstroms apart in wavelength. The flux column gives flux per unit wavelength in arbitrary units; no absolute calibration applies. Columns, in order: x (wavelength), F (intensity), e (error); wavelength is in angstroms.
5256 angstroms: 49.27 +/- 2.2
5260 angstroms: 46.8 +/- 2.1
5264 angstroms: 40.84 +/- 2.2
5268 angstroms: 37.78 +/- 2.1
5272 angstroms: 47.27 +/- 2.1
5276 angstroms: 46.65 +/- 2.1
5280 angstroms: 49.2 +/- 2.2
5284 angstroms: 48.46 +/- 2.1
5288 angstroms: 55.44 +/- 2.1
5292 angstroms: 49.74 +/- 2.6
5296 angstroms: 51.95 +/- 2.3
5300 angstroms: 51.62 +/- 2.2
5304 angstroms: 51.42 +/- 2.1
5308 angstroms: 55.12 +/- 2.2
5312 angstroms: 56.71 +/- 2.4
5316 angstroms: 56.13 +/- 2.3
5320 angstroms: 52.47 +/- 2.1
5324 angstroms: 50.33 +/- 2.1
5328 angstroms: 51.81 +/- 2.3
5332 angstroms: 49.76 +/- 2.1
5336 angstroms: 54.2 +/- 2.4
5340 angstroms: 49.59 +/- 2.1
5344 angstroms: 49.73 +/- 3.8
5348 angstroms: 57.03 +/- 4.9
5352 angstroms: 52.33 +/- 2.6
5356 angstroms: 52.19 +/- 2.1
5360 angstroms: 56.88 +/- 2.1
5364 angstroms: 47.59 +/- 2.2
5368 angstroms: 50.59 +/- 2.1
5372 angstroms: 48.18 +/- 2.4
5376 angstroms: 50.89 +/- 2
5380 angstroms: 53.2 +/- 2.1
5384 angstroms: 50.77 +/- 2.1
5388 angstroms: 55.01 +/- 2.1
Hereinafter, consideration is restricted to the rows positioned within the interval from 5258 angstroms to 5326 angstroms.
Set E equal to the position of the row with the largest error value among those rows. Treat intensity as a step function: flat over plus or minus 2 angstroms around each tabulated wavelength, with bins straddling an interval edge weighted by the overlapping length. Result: 5292 angstroms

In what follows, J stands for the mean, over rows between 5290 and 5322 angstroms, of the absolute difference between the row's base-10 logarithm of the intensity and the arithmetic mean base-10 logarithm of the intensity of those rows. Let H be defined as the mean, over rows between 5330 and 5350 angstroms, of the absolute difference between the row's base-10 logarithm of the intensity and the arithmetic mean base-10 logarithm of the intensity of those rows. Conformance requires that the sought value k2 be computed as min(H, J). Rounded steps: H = 0.023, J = 0.017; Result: 0.0173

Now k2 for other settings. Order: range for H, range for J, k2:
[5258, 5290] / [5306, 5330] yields 0.0180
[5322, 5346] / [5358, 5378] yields 0.0118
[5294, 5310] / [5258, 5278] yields 0.0105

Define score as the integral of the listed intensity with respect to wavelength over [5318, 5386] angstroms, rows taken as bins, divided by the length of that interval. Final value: 51.6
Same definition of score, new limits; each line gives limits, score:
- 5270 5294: 49.5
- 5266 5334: 50.7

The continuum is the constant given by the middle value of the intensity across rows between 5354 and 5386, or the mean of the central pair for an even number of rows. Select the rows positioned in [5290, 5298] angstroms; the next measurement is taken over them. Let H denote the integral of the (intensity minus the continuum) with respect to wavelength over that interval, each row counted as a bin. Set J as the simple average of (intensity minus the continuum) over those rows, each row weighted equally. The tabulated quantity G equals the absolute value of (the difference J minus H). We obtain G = 0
